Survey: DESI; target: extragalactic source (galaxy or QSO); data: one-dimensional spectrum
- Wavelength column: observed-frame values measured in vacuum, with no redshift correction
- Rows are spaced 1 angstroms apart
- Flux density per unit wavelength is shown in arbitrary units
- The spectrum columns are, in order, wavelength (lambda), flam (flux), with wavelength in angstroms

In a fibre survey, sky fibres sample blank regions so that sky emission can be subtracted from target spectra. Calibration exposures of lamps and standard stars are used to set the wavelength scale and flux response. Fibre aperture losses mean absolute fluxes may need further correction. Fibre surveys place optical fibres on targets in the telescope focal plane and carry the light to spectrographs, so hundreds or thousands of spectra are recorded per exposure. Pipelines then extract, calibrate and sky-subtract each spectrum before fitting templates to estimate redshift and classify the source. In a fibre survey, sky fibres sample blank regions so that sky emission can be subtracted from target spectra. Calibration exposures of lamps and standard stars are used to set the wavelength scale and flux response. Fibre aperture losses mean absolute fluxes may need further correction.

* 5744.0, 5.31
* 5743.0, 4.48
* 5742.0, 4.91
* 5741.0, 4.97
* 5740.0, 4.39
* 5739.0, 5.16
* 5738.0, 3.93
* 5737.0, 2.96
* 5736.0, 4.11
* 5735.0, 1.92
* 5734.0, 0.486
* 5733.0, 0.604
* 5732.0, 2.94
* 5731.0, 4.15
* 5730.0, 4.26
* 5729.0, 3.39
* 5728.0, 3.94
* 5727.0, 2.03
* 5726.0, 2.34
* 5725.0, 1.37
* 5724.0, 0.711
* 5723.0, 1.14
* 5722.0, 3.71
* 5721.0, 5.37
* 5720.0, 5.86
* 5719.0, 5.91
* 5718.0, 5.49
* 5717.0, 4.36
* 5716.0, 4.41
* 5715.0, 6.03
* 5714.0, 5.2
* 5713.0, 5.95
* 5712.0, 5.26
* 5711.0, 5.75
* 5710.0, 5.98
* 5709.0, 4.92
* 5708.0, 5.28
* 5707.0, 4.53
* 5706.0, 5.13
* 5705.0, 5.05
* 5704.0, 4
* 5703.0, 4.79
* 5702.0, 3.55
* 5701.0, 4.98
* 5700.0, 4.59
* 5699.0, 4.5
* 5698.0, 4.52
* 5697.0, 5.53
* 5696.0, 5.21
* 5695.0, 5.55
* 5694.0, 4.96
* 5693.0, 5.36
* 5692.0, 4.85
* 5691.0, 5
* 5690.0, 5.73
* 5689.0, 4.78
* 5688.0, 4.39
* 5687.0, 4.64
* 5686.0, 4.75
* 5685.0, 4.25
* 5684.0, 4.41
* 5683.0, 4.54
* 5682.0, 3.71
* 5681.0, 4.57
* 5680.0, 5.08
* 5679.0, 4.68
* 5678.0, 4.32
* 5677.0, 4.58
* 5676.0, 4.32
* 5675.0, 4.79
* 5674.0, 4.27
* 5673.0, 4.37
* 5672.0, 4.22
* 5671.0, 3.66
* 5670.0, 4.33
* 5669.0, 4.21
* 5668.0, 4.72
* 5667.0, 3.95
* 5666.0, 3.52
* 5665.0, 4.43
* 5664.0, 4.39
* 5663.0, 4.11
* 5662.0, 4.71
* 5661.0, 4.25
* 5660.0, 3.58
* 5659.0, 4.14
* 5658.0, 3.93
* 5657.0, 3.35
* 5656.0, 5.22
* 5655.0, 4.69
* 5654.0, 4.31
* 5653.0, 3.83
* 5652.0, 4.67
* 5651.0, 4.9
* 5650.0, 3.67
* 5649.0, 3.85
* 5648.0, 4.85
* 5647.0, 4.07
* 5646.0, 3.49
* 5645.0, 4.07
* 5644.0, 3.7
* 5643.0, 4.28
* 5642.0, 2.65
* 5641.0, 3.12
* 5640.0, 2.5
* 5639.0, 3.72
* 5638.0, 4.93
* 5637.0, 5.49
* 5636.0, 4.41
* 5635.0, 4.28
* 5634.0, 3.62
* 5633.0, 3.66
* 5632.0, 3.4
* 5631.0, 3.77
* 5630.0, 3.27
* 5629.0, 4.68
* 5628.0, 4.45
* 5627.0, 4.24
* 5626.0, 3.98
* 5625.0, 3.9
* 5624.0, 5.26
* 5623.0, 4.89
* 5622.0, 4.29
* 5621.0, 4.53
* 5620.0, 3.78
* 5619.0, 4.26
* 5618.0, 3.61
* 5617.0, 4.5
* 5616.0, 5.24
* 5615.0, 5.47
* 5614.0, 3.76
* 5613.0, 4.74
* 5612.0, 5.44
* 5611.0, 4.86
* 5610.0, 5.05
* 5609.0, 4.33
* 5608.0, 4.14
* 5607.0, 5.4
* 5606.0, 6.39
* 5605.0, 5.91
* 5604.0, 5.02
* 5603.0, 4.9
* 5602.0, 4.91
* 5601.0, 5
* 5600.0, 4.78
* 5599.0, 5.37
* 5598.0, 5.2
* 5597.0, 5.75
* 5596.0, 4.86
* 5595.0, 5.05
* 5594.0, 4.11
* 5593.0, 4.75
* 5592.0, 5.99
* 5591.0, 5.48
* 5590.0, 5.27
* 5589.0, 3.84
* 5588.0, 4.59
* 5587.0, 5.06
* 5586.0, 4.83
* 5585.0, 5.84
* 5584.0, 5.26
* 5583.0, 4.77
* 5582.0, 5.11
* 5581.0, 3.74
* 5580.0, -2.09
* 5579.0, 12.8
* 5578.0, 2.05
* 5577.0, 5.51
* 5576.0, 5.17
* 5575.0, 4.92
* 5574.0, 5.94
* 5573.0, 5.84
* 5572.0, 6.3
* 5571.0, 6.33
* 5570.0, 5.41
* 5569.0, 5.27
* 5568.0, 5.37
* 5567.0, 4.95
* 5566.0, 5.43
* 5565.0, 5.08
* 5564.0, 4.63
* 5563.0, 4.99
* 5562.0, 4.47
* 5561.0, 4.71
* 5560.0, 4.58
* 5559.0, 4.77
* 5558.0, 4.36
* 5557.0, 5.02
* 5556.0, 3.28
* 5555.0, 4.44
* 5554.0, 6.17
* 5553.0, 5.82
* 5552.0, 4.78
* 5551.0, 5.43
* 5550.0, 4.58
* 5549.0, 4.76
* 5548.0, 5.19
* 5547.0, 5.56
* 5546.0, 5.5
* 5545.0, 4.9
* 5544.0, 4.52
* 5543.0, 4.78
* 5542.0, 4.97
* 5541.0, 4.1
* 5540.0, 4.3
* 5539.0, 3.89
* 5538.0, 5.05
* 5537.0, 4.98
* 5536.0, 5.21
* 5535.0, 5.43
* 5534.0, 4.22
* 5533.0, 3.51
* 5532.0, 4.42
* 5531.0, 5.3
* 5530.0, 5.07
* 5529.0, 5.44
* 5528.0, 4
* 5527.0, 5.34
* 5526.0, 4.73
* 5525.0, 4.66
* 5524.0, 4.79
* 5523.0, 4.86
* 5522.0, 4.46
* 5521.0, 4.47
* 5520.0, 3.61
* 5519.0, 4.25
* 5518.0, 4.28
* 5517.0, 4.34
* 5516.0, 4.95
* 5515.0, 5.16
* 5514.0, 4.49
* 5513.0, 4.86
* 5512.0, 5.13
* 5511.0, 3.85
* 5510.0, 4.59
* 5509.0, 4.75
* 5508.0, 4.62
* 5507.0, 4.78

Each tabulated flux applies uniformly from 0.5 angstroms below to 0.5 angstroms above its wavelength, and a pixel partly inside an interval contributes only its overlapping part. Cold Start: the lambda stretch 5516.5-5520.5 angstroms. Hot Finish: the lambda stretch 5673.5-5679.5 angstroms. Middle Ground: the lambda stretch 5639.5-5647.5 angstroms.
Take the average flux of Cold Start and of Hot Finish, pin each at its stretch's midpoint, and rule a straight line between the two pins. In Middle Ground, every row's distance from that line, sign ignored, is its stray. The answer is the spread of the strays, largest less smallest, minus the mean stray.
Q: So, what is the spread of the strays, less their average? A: 0.84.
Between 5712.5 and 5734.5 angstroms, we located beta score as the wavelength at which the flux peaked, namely 5715.0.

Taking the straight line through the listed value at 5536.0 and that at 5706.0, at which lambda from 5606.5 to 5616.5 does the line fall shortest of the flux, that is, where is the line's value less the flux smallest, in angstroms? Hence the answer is 5615.0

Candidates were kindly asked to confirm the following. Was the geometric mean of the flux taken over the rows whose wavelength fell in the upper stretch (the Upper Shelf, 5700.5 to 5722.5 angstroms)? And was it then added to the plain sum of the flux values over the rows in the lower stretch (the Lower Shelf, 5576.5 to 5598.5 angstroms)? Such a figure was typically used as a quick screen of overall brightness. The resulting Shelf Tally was 113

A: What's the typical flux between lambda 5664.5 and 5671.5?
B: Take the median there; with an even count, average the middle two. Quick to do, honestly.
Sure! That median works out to 4.2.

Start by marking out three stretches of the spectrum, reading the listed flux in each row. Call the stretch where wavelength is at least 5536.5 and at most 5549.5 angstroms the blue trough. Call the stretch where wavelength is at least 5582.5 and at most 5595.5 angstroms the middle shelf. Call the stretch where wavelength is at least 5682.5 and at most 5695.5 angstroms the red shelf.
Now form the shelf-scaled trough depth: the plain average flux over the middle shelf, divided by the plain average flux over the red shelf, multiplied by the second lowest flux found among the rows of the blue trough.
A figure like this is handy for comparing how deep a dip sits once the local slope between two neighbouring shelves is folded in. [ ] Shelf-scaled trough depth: 4.2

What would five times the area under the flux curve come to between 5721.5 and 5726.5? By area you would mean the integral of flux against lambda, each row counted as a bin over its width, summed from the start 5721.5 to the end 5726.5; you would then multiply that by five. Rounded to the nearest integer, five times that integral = 46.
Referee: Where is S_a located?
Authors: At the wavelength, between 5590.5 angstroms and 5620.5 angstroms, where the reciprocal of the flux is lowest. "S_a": 5606.0 angstroms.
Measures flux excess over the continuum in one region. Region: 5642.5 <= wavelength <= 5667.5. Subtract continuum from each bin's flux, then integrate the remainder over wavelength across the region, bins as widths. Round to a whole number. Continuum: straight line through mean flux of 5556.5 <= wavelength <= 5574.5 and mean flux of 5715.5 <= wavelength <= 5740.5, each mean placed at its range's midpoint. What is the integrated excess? -1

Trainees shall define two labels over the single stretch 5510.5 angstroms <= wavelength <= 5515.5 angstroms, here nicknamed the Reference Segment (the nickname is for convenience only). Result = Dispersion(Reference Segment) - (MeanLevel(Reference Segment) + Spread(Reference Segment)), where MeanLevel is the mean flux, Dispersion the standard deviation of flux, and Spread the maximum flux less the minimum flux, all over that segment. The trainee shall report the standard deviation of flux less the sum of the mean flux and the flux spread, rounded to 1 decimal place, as -5.5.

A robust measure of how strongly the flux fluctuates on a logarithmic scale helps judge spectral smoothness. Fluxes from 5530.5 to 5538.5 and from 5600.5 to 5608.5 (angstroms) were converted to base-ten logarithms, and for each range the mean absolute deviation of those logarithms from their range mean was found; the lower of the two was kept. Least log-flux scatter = 0.0423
